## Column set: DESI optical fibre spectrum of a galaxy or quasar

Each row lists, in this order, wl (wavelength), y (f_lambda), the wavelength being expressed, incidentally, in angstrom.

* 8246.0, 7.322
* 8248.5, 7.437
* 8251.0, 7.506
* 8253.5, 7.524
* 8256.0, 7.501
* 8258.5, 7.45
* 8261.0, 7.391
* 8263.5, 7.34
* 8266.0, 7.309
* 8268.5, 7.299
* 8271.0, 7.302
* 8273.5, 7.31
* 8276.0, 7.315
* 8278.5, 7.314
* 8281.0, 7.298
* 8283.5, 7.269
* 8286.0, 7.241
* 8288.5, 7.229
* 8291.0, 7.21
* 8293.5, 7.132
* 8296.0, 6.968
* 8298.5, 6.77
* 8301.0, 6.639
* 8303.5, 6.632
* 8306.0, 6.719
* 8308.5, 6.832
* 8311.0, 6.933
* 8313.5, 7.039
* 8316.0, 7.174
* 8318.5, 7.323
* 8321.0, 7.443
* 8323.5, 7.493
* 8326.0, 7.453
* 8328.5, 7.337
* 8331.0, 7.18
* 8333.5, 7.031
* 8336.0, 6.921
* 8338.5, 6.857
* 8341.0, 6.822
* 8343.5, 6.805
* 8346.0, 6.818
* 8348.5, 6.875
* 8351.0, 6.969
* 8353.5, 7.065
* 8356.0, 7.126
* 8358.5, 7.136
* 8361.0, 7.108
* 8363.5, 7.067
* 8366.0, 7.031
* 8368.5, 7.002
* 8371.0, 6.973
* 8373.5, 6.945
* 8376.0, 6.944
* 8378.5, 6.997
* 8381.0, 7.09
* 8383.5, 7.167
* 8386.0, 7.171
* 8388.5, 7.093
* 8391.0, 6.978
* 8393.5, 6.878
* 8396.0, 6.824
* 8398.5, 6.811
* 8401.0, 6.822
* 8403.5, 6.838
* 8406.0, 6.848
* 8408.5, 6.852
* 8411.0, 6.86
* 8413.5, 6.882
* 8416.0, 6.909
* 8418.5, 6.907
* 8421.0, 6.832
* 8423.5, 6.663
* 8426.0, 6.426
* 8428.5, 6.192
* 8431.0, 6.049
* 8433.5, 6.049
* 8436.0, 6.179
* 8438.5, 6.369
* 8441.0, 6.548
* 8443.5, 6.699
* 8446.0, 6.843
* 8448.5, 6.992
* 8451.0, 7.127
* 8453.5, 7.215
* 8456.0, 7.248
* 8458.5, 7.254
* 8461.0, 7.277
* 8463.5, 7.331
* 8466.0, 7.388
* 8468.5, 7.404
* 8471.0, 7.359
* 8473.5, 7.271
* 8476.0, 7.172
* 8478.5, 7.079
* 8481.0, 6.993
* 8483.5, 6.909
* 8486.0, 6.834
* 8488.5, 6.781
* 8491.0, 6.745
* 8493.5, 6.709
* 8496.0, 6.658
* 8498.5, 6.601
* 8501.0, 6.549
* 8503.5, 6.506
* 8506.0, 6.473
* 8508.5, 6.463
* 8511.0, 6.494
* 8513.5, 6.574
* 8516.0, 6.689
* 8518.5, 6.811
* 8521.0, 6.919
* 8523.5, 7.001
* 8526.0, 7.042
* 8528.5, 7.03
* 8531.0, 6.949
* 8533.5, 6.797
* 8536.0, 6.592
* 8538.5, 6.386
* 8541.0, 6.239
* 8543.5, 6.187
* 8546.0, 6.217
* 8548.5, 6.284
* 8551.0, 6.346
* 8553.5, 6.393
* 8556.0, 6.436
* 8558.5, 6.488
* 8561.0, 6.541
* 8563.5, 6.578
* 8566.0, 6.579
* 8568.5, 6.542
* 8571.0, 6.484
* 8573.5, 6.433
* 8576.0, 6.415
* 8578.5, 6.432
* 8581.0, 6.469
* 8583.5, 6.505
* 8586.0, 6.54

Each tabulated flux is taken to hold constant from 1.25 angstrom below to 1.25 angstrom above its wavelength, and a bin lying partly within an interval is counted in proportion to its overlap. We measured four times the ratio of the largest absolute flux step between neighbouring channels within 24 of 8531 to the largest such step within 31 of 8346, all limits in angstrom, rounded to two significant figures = 5.2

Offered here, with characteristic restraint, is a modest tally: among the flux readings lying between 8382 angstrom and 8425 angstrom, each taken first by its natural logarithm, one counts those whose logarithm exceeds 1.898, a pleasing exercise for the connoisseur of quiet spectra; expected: 16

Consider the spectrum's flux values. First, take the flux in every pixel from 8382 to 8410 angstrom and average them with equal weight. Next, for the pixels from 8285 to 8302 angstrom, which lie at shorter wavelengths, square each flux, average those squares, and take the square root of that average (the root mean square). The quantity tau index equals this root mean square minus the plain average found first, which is 0.1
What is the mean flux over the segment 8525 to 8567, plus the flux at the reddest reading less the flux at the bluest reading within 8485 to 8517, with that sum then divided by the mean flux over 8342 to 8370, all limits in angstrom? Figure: 0.913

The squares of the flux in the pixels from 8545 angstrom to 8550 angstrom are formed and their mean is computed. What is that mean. 39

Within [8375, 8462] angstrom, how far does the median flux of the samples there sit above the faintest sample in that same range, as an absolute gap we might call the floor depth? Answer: 0.8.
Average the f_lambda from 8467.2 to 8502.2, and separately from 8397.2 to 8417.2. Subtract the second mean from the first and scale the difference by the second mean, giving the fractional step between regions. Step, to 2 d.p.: 0.01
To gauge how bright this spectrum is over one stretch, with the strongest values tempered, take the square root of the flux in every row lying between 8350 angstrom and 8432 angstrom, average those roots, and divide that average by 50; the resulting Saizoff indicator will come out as 0.0525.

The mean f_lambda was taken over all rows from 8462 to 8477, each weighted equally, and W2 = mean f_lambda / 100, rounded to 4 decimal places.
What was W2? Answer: 0.0732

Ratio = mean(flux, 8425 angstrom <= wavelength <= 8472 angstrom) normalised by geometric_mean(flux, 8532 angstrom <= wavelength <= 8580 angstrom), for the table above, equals 1.06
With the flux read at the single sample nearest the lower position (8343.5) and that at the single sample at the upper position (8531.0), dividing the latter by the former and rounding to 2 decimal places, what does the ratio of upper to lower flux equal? 1.02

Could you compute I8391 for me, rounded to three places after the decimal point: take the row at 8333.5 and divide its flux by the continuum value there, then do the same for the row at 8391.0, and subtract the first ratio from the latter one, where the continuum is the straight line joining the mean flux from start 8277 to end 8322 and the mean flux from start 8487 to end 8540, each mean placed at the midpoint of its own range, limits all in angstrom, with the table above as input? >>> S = 0.006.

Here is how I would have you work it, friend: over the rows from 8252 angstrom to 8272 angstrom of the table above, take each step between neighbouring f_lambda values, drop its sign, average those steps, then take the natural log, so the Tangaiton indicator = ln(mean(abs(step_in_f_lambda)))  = -3.4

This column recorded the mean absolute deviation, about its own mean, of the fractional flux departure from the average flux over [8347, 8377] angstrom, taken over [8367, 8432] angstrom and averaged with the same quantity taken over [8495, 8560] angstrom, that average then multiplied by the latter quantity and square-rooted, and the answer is 0.028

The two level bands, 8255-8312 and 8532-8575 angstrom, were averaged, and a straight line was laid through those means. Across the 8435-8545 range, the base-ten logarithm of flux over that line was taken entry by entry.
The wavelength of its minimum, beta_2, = 8436.0 angstrom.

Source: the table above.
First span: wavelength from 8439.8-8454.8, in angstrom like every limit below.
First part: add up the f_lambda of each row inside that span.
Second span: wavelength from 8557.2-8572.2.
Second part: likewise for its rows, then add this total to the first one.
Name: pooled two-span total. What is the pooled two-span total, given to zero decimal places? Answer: 81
